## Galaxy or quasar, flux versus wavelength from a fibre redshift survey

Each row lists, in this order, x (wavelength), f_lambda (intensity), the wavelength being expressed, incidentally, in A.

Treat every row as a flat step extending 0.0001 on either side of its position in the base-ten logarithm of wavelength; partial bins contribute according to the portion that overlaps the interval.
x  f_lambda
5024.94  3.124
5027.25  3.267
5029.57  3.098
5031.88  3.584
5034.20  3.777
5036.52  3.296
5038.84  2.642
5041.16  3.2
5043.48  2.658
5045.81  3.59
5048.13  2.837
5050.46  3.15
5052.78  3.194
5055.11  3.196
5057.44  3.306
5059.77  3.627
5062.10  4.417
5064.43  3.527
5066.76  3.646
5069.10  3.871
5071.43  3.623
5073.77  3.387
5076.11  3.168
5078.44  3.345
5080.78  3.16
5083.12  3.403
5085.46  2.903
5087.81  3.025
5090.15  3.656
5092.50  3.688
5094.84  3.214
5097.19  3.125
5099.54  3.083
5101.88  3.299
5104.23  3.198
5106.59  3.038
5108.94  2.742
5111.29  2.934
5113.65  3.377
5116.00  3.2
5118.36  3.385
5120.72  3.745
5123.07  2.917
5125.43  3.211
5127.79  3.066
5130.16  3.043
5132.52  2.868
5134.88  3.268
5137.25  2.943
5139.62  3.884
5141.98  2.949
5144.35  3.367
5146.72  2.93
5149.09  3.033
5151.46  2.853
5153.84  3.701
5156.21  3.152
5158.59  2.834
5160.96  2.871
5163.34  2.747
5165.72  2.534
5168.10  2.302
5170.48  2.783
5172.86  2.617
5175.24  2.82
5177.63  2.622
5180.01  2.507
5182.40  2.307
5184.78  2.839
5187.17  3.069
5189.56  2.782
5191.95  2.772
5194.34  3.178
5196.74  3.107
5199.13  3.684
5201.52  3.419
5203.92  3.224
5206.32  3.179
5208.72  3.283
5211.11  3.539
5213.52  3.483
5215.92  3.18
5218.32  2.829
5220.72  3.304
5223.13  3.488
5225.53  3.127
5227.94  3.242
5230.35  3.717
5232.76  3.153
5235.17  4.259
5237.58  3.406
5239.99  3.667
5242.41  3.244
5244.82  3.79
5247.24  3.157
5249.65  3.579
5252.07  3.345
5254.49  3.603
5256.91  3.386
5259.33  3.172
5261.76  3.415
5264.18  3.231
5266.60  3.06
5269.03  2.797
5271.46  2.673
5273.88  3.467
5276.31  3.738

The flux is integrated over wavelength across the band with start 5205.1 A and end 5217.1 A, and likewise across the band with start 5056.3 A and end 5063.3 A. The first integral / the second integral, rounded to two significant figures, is 1.5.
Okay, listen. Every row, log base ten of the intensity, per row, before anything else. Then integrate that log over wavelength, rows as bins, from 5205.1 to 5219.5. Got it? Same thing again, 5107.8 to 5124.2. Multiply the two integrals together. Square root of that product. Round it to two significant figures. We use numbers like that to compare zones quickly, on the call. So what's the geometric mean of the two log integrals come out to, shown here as 7.8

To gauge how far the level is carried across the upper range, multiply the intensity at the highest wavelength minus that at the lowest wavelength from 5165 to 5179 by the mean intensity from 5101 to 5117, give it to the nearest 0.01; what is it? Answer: 0.27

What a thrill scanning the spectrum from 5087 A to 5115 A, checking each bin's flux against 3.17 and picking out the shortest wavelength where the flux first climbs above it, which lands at 5090.15 A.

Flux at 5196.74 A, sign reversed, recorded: -3.1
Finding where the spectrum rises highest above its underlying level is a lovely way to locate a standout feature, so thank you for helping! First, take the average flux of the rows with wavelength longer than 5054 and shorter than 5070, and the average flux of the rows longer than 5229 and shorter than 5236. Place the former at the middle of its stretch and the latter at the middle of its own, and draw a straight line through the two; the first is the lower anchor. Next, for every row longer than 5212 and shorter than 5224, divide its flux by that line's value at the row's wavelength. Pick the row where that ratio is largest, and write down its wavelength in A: 5223.13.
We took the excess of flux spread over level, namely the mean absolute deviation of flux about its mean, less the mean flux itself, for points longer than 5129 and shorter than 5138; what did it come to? -2.91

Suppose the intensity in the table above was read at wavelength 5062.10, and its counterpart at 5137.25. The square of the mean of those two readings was 13.5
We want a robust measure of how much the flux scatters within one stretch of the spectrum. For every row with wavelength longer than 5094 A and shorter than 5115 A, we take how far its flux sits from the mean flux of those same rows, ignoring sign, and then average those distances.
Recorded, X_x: 0.14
